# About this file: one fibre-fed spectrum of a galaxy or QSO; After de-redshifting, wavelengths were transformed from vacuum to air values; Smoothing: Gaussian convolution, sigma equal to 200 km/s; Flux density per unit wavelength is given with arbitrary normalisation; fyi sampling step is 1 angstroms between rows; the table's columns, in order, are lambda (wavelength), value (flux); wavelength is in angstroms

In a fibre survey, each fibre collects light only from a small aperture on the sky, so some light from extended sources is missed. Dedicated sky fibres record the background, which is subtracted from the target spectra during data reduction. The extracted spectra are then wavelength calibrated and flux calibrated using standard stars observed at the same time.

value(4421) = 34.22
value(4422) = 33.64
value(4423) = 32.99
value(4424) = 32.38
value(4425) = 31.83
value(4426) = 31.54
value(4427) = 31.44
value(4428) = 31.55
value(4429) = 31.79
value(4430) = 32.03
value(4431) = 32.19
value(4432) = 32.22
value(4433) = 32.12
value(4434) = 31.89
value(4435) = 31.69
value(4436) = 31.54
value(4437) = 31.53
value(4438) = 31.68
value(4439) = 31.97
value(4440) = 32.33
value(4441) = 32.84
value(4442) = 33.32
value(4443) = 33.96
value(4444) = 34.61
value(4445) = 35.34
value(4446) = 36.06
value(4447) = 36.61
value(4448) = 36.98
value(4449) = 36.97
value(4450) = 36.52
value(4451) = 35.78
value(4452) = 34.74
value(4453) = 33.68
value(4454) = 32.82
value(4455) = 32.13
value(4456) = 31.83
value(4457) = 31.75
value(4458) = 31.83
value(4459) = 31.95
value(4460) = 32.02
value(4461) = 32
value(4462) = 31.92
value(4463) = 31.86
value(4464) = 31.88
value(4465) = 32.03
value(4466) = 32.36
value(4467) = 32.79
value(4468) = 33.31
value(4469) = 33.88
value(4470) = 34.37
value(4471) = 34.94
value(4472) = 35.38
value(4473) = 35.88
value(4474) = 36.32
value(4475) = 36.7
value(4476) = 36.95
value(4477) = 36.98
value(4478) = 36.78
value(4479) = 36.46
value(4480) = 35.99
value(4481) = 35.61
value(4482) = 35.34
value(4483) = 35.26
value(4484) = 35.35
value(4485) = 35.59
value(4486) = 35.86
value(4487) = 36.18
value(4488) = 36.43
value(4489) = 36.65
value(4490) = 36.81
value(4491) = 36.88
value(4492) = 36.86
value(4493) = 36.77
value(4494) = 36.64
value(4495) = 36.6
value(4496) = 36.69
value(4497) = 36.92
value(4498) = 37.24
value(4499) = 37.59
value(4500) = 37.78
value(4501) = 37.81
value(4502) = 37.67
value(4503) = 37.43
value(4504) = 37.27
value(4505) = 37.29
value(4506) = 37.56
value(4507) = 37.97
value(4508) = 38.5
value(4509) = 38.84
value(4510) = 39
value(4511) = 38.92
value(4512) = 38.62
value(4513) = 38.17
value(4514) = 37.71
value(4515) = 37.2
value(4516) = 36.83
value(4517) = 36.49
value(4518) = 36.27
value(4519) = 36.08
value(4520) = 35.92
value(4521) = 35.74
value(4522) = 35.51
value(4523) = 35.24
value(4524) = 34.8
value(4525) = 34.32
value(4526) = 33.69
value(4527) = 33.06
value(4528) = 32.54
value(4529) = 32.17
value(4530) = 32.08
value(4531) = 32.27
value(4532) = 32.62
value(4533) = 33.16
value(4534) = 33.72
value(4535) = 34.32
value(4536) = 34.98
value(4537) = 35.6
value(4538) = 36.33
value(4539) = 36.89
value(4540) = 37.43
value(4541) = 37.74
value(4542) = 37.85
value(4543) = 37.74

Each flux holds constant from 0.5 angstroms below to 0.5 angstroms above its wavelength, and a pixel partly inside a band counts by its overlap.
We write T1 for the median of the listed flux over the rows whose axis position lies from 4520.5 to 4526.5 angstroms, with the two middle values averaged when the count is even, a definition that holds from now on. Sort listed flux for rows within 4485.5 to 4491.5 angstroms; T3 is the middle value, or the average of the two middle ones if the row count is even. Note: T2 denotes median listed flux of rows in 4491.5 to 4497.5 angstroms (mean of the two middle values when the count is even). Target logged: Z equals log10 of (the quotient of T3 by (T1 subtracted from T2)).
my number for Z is 1.33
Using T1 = 35.0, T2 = 36.7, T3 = 36.5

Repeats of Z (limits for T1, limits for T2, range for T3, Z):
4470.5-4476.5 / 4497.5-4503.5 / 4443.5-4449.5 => 1.38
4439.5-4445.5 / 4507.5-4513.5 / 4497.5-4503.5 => 0.87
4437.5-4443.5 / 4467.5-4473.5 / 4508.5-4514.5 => 1.27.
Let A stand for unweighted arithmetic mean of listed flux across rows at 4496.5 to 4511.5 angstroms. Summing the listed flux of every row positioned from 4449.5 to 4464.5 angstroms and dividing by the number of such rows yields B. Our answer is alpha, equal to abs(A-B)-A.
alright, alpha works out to -32.8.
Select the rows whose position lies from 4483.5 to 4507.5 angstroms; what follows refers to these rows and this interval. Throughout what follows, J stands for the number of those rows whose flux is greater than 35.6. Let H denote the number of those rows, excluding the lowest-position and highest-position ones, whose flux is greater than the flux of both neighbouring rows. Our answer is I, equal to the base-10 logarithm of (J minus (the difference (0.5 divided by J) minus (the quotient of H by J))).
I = 1.34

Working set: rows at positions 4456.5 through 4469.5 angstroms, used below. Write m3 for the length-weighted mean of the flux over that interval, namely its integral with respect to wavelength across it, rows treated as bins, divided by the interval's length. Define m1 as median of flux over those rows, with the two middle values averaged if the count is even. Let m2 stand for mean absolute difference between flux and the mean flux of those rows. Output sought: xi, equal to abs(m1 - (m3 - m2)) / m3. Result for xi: 0.007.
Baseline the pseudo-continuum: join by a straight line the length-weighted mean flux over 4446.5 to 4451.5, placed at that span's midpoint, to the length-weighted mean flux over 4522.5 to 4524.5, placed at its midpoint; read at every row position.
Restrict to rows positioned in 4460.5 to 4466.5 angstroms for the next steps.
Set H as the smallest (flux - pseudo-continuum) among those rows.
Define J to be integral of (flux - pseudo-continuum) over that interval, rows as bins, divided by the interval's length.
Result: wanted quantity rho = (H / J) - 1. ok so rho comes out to 0.04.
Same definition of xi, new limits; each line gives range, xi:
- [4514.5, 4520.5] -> 0.008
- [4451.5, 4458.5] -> 0.011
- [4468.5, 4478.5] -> 0.034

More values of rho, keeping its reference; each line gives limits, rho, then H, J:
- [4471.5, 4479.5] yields -2.73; -1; 0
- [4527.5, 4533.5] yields 0.17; -3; -2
